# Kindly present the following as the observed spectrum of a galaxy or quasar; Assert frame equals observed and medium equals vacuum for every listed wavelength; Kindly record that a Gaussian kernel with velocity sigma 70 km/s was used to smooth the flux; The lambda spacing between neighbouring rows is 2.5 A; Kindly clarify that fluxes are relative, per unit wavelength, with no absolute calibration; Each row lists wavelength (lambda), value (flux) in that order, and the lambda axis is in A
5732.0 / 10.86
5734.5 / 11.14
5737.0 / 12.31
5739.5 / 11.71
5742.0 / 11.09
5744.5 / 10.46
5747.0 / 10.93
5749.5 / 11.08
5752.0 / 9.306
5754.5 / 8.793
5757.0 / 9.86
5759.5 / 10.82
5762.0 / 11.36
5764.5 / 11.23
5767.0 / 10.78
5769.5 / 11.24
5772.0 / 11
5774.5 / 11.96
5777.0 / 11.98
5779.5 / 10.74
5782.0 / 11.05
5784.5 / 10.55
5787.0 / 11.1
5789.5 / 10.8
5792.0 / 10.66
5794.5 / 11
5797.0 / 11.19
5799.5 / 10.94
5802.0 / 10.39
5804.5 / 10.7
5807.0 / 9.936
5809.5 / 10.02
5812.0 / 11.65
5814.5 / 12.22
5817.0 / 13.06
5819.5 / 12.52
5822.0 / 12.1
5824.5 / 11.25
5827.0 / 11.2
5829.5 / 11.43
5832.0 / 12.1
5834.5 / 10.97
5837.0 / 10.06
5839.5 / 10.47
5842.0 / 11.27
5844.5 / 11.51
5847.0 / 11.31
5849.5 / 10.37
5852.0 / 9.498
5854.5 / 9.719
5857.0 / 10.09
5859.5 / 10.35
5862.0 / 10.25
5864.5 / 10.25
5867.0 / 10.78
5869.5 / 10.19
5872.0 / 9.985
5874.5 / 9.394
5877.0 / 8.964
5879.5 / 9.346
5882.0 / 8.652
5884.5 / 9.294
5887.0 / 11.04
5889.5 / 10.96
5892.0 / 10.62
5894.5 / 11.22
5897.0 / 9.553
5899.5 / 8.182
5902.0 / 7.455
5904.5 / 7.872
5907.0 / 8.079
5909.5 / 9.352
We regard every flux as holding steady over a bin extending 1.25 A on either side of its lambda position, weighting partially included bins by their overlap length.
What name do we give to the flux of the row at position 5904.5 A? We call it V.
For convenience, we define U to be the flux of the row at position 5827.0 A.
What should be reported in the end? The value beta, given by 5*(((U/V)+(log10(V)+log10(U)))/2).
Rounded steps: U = 11.2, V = 7.872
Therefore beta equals 8.42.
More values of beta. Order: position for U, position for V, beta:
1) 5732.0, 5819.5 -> 7.50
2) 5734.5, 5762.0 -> 7.71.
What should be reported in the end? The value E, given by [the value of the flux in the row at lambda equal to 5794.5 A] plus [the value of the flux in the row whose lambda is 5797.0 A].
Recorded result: 22.2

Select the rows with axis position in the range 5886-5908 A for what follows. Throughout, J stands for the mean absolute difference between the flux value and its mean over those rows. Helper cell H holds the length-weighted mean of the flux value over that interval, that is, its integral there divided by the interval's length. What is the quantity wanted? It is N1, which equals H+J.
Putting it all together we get 10.8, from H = 9.4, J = 1.37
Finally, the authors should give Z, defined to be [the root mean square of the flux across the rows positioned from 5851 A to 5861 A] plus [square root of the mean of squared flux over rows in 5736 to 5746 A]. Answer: 21.3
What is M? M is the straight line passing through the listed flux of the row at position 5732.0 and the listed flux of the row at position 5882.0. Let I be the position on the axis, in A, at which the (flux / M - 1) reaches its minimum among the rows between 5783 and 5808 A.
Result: 5807.0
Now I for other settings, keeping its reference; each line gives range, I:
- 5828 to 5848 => 5837.0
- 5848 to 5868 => 5852.0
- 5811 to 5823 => 5812.0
